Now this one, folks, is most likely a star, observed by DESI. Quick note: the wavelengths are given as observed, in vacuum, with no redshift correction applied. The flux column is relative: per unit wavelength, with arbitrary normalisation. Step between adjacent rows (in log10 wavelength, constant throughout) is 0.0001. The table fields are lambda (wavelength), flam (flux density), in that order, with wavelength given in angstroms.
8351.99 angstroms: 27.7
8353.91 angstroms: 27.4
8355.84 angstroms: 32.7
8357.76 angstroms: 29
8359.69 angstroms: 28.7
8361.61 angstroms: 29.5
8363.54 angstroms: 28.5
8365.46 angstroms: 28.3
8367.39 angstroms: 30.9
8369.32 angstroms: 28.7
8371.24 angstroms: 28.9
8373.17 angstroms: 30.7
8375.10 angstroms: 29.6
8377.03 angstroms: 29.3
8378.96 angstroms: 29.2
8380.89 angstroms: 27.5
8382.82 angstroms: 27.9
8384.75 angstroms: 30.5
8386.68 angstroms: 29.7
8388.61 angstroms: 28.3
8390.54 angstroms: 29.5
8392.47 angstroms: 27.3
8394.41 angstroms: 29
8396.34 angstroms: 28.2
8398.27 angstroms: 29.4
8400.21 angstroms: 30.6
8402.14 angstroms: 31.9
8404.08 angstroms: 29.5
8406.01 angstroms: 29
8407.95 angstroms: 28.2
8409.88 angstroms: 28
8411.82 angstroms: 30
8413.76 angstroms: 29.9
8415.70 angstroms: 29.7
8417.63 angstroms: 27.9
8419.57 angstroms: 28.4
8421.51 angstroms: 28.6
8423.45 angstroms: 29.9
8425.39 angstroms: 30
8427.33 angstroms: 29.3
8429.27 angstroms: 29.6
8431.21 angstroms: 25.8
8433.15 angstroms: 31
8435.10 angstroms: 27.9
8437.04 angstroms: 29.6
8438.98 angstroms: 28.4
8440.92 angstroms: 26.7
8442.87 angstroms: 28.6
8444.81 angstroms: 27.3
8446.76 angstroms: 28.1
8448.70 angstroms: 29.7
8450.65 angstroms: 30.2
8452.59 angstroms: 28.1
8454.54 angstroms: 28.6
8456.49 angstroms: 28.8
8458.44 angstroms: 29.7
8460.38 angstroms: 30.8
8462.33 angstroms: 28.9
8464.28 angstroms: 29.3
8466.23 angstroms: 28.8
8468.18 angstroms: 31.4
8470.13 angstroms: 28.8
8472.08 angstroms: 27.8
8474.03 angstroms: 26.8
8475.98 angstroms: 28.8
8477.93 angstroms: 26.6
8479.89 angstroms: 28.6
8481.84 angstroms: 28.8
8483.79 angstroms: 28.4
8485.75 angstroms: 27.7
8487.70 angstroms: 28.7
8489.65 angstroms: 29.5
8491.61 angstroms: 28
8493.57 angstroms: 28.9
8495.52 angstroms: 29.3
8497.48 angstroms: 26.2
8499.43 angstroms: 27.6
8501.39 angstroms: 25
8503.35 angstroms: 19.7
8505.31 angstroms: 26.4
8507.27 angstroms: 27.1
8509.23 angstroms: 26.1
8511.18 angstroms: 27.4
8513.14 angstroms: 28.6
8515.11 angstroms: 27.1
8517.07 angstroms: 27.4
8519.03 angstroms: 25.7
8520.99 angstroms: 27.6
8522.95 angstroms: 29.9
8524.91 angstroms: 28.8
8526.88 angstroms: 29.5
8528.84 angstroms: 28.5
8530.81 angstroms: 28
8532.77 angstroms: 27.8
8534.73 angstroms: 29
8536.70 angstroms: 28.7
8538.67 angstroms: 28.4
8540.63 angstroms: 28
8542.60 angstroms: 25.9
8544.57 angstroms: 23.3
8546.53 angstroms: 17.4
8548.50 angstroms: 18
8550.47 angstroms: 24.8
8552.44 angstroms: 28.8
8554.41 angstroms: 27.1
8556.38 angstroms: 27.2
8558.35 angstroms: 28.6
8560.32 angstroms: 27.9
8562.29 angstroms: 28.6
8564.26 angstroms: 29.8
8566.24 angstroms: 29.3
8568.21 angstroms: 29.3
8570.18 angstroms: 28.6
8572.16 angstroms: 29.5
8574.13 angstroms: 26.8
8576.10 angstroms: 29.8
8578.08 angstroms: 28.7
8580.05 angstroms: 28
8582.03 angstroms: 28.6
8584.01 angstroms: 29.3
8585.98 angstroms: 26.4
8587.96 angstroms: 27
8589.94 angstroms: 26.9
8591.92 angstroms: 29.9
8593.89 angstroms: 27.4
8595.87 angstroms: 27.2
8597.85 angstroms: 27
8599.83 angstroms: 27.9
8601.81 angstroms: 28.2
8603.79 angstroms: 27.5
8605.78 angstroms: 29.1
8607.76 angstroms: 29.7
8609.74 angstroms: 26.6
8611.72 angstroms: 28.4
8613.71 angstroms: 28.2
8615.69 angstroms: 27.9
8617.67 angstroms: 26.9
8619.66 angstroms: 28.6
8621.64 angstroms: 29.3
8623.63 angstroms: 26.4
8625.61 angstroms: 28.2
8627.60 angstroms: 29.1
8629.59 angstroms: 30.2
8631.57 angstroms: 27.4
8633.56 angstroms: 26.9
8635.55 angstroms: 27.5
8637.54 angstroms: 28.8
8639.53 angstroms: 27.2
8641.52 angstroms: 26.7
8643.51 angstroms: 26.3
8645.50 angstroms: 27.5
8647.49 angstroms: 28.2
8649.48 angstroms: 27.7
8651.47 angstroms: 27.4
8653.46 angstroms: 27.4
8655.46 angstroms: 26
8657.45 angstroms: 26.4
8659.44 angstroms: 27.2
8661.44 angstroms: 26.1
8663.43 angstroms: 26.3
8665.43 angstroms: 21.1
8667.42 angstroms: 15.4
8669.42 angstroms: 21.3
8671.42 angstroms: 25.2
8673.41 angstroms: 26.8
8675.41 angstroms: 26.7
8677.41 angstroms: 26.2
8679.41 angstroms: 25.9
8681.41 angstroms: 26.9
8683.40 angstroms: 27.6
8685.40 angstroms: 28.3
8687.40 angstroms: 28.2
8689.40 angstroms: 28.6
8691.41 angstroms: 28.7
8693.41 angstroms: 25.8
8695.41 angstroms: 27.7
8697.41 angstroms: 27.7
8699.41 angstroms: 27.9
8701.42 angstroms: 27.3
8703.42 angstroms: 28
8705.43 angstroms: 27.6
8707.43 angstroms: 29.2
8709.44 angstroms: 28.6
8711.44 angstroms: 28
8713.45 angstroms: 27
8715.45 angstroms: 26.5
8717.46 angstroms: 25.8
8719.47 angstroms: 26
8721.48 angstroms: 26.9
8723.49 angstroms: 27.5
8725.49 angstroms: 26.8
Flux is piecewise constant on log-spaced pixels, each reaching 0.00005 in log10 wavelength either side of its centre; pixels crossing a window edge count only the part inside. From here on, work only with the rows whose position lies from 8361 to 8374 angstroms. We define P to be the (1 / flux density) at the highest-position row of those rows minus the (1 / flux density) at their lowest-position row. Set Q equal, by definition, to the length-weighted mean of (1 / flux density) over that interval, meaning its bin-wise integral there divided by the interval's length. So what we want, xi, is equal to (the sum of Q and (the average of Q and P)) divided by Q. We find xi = 1.48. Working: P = -0.0013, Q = 0.0341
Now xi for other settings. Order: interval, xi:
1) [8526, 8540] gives 1.52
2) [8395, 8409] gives 1.50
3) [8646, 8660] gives 1.52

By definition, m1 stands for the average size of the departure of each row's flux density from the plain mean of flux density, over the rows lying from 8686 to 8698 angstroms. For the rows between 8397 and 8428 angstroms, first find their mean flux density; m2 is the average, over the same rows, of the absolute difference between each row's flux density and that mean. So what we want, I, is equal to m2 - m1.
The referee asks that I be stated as 0.08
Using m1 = 0.72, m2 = 0.79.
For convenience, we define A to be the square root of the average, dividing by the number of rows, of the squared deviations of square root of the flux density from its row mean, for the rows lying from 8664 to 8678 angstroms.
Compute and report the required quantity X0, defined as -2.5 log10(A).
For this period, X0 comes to 0.93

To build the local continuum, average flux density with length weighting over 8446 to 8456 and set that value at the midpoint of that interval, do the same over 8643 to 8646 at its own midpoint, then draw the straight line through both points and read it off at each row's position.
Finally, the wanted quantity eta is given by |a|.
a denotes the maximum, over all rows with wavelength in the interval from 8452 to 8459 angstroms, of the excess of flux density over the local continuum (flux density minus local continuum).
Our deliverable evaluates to 0.83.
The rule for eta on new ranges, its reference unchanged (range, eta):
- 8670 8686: 1.83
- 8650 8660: 0.59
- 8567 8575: 1.83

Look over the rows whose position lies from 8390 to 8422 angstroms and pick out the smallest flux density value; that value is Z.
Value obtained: 27.3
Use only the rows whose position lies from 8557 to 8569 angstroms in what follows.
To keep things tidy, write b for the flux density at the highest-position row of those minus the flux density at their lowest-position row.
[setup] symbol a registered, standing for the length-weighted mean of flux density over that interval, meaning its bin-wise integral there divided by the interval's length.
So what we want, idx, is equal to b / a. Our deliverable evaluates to 0.02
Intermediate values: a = 28.9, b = 0.7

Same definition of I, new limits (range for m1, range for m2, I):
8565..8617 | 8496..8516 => 0.60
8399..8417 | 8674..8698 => 0.02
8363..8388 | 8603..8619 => -0.03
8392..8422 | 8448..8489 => -0.13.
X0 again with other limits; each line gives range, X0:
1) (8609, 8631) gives 2.44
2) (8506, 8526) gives 2.37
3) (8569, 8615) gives 2.49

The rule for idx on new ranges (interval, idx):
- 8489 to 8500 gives -0.07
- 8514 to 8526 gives 0.06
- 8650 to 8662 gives -0.05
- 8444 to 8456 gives 0.05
